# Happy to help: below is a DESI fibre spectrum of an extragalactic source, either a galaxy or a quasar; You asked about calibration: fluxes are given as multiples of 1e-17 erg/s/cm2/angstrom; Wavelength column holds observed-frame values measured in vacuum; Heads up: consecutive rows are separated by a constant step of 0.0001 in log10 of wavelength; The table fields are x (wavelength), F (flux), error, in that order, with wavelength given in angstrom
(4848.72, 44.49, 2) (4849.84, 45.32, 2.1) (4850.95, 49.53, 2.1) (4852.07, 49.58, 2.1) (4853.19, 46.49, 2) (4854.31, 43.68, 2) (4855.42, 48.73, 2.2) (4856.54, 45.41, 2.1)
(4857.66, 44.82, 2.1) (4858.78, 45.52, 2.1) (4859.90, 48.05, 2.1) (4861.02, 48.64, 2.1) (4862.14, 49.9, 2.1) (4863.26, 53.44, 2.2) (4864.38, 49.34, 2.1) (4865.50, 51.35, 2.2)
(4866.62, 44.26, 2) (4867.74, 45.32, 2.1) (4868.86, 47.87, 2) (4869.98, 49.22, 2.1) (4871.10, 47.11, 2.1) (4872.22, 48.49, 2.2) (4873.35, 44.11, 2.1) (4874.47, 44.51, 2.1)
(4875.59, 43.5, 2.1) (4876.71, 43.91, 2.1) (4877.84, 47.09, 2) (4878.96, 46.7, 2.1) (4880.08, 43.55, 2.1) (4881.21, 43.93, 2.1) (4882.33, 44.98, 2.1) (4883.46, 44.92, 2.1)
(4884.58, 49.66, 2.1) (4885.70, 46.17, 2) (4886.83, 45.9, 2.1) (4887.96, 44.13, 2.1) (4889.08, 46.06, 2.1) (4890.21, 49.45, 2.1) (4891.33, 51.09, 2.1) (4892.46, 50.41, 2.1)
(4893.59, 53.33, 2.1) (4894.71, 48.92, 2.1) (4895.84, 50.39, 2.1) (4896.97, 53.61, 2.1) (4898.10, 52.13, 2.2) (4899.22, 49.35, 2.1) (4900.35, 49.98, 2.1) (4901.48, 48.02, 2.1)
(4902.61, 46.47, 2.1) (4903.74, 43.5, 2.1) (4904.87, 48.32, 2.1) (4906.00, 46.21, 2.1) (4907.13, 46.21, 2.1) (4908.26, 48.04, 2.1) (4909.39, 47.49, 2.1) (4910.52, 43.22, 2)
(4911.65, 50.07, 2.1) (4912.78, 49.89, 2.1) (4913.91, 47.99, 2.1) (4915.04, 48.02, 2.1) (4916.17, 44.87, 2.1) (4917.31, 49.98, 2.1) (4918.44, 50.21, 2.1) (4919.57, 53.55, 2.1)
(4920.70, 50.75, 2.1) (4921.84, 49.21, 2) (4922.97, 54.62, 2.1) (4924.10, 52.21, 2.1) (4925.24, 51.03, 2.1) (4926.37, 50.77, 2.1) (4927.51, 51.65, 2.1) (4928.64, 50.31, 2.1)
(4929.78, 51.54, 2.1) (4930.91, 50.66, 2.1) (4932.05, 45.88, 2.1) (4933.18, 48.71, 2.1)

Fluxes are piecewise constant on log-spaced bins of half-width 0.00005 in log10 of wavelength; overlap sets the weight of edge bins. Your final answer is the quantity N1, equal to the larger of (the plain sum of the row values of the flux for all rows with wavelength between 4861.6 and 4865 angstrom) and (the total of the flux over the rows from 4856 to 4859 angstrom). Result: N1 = 153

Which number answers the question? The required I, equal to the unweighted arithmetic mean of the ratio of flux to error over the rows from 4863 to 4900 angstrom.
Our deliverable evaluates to 22.7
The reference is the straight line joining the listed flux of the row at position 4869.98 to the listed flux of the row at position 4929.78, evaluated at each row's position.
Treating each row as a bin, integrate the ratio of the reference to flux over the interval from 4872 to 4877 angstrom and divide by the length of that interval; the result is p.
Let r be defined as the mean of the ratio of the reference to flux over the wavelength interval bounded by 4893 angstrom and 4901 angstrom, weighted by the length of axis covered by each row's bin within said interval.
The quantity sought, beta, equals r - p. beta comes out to -0.12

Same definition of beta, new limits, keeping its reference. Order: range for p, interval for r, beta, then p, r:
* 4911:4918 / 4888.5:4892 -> -0.03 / 1.05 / 1.03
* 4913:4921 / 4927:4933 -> 0.00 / 1.04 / 1.04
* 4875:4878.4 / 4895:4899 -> -0.13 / 1.11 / 0.98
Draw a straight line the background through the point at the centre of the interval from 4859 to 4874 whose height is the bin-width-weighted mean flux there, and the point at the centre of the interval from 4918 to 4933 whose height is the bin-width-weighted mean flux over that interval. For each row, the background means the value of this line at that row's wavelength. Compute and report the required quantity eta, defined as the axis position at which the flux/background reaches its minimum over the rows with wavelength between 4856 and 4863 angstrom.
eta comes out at 4857.66 angstrom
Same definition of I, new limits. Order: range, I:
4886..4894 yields 23.2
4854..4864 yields 22.5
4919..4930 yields 24.7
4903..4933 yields 23.5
